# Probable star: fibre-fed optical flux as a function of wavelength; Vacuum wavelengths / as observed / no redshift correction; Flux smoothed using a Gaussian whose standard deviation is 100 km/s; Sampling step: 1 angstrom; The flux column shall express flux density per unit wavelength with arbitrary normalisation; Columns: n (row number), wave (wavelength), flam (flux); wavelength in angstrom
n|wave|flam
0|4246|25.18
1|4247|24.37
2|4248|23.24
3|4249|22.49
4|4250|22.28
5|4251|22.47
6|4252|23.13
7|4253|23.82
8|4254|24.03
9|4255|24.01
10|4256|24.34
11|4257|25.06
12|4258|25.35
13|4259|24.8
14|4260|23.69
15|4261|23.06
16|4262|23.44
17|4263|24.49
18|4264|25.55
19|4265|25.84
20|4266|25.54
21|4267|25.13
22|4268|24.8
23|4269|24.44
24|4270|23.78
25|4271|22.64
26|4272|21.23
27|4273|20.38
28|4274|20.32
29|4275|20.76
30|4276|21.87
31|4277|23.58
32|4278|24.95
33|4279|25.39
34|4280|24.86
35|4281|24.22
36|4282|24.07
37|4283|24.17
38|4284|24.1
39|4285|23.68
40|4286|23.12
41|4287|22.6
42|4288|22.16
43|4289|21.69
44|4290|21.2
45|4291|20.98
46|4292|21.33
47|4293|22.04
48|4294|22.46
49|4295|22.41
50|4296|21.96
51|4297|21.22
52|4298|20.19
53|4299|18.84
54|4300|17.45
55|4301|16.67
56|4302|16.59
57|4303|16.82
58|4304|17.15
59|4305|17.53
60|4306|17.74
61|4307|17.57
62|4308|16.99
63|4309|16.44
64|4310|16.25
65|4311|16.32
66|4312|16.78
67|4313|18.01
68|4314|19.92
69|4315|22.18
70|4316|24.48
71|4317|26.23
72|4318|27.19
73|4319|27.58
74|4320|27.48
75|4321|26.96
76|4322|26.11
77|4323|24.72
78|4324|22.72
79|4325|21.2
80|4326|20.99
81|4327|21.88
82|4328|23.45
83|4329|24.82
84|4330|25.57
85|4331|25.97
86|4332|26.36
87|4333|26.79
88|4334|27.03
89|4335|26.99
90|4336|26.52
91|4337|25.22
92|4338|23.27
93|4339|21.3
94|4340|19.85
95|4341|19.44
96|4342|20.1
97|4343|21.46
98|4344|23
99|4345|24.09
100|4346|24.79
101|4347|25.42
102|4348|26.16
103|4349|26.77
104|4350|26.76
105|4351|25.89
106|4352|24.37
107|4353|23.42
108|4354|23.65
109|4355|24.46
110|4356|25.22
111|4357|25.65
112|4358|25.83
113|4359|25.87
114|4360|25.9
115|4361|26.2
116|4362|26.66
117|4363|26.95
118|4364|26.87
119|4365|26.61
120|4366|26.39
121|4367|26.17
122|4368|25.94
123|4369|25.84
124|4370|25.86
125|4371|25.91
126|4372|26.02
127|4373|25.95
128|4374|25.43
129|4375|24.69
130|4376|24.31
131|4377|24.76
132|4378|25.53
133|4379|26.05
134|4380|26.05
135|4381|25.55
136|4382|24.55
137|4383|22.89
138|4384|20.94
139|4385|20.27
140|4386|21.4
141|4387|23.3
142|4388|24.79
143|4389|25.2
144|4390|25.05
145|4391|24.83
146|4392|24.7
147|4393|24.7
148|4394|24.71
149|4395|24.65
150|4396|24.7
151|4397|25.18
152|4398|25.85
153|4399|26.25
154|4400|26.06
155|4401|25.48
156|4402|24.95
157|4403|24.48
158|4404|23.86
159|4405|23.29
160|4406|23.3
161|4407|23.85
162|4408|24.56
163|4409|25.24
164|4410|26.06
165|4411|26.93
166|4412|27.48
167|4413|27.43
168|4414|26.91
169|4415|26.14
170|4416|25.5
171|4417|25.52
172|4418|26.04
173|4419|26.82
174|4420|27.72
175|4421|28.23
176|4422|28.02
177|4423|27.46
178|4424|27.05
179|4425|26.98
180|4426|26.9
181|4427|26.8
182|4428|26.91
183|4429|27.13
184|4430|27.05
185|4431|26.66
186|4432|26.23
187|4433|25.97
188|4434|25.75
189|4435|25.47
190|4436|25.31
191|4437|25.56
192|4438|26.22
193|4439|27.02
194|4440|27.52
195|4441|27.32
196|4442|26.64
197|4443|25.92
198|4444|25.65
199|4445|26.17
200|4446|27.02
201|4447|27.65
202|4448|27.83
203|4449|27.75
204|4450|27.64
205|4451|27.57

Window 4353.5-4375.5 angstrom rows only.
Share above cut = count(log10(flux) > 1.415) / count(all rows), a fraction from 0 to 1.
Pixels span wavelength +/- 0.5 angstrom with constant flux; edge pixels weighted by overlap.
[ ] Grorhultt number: 0.36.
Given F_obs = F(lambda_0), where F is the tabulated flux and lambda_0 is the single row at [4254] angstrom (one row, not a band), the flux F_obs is 24.03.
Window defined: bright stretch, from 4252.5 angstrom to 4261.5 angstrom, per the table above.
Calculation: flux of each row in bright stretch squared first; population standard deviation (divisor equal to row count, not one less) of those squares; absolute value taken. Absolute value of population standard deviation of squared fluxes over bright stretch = 33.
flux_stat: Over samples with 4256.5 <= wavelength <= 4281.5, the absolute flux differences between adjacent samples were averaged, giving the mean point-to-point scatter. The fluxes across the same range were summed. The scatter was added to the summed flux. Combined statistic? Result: 596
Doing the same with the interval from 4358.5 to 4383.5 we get 643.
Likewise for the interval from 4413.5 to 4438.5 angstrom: 665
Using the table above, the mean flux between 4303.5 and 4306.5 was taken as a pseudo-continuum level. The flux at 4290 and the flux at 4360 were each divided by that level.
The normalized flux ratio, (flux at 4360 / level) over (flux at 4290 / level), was 1.22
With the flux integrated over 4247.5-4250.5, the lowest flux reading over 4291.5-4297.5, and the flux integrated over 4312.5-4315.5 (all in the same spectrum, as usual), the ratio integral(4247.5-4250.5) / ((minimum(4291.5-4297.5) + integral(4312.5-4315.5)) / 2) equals 1.7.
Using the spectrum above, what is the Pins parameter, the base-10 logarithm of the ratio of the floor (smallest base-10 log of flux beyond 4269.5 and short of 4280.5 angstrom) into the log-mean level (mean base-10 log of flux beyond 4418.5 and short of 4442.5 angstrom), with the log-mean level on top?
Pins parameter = 0.038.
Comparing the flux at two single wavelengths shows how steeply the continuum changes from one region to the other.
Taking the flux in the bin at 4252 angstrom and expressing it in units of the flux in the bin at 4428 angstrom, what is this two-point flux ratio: 0.86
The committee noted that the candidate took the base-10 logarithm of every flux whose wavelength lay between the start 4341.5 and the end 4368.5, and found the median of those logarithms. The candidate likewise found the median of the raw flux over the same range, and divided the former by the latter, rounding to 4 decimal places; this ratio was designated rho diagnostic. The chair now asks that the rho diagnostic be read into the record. 0.0546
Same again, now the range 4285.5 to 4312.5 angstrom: 0.0677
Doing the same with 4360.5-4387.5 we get 0.0546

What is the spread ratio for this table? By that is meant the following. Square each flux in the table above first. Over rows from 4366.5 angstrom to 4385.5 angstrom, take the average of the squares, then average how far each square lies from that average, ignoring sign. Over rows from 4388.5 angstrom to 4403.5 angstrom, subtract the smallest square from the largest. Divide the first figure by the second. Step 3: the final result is 0.66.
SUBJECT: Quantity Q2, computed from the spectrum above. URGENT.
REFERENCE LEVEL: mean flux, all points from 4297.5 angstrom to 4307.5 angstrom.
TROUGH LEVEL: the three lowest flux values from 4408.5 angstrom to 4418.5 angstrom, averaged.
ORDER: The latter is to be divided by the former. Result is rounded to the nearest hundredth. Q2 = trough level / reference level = 1.44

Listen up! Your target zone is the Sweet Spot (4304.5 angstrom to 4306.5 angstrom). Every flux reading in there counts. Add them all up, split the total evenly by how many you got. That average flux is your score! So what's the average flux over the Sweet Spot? 17.6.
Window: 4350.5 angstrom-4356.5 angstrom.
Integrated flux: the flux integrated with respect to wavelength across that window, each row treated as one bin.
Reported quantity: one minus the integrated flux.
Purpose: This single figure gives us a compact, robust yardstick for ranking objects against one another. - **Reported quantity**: -146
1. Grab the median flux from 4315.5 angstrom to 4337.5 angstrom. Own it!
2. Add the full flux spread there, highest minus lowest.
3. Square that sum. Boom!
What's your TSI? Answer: 1065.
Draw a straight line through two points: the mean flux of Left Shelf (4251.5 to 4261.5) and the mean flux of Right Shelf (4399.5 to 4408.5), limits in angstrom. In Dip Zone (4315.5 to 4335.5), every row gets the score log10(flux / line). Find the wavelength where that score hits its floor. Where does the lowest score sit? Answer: 4326 angstrom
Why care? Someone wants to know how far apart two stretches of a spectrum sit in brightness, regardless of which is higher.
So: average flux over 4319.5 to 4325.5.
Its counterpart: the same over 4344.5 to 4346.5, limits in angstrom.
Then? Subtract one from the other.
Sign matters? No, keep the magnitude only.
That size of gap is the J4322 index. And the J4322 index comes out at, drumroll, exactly 0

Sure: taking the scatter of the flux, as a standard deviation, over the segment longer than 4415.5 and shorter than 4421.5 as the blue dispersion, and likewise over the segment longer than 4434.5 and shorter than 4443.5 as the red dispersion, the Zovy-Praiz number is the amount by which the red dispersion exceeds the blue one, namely -0.3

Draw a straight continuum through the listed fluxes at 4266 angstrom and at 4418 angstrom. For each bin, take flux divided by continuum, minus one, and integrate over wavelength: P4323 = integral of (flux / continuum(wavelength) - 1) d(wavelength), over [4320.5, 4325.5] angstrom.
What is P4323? -0.27 angstrom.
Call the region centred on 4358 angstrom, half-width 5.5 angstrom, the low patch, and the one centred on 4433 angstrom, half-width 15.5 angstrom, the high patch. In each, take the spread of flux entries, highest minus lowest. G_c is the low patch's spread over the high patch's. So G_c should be 1.2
